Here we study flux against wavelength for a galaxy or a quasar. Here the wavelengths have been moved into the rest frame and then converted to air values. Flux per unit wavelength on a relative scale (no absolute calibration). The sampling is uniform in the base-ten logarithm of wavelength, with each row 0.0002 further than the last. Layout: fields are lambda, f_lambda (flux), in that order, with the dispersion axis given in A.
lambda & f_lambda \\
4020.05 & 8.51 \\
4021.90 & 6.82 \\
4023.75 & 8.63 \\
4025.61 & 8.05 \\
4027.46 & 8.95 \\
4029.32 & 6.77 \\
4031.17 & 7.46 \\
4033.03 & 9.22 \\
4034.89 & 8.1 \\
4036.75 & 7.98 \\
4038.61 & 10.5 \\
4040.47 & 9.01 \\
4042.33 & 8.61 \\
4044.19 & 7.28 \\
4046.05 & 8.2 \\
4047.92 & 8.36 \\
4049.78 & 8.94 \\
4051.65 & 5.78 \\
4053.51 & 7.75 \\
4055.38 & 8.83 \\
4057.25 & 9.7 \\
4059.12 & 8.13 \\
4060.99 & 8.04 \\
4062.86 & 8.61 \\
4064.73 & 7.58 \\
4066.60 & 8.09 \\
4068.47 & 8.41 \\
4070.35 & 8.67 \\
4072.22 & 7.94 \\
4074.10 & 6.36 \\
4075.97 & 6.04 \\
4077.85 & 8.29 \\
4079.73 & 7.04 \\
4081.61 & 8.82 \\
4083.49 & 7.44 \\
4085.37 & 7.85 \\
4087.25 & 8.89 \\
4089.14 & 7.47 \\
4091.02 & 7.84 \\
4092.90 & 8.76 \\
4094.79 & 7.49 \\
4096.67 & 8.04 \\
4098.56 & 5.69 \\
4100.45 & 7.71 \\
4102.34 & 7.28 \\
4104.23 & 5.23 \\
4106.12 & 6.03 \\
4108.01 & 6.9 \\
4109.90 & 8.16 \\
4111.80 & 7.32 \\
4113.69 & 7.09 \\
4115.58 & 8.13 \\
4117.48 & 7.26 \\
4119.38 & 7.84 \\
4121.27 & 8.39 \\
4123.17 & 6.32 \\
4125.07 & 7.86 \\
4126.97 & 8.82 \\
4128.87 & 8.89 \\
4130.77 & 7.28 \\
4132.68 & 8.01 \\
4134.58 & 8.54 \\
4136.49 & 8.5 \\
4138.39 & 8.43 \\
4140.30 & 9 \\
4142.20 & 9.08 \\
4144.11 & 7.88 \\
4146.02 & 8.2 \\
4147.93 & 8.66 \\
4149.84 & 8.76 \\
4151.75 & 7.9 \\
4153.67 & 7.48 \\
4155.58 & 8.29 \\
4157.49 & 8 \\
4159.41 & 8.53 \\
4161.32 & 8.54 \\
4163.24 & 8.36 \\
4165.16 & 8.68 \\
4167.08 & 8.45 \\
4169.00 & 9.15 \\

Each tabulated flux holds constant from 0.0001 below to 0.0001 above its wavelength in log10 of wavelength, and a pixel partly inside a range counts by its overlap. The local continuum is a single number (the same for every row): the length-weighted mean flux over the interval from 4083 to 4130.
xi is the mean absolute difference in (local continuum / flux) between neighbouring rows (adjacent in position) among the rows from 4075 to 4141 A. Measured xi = 0.143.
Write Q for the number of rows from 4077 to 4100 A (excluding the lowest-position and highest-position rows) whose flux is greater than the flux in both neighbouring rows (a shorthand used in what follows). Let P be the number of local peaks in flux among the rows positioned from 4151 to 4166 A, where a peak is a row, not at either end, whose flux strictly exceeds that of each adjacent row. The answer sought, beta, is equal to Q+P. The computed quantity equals 6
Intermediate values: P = 2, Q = 4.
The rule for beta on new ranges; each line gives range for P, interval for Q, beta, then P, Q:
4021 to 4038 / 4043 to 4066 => 6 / 3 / 3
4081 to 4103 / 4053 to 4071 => 6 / 4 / 2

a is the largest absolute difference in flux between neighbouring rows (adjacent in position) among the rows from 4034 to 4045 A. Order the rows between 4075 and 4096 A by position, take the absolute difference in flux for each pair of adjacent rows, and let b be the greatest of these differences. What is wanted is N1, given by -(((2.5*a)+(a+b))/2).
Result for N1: -5.5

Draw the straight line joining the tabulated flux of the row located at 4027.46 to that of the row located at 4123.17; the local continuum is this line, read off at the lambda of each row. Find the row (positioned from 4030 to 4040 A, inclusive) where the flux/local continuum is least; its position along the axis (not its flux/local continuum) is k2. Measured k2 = 4031.17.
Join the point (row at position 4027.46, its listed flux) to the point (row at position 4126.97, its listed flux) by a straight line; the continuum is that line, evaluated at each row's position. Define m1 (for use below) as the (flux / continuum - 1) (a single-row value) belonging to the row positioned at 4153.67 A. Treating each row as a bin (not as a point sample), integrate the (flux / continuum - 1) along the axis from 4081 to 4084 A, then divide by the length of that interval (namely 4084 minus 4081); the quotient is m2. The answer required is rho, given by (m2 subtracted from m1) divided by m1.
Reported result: 0.45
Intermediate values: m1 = -0.15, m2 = -0.08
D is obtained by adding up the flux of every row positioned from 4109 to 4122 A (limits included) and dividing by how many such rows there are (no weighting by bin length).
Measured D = 7.7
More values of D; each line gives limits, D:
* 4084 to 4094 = 8.2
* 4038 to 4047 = 8.7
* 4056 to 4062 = 8.6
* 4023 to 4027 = 8.3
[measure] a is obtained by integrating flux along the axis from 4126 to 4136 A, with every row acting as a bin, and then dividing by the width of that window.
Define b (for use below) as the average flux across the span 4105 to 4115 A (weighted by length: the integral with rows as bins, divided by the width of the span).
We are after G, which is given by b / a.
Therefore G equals 0.86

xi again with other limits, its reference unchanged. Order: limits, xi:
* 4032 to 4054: 0.151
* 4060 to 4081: 0.119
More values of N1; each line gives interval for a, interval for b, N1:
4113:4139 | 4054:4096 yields -4.7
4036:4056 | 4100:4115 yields -6.6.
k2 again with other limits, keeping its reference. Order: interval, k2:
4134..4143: 4134.58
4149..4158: 4153.67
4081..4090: 4083.49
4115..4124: 4123.17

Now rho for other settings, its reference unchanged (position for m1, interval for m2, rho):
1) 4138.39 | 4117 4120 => -2.37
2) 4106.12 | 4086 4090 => 0.75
